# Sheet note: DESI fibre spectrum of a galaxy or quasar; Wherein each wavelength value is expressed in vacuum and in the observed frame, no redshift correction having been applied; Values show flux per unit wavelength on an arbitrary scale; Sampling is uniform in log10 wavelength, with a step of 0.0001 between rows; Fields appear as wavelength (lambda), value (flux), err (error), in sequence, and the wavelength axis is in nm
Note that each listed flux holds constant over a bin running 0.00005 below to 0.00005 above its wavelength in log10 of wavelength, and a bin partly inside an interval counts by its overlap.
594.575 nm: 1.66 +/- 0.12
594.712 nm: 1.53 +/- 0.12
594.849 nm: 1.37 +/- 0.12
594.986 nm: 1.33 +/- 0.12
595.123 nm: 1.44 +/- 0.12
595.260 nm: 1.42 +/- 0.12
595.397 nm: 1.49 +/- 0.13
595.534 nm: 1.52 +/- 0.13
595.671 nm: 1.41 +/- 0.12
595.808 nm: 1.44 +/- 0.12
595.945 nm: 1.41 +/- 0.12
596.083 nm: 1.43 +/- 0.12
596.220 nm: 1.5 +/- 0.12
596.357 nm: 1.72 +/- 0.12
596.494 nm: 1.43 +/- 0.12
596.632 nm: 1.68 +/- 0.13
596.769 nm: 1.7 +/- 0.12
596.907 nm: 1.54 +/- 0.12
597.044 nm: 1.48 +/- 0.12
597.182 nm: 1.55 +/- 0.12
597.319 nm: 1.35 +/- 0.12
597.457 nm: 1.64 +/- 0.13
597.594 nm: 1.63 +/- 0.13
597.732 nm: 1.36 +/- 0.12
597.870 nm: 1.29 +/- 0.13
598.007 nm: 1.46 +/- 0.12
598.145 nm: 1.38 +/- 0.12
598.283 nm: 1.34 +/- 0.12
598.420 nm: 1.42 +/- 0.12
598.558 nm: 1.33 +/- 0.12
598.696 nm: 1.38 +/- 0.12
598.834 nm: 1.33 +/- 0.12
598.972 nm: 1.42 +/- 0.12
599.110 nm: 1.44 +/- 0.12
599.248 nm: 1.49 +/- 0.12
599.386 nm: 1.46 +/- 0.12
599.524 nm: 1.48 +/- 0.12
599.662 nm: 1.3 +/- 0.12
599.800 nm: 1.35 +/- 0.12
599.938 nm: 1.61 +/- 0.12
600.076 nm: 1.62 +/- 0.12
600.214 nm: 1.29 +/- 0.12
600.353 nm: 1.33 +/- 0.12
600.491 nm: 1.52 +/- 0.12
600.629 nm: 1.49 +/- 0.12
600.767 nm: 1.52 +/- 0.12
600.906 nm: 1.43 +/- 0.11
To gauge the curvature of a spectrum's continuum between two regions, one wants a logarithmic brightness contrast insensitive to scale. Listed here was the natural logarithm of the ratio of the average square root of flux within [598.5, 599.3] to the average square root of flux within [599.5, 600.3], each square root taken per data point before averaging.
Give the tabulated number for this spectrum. -0.01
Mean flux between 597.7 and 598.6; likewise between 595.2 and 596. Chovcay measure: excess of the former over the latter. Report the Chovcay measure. -0.080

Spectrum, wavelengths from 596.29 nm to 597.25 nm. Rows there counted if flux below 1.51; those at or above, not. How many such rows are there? 2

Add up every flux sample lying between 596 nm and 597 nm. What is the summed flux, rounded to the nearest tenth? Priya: 11.0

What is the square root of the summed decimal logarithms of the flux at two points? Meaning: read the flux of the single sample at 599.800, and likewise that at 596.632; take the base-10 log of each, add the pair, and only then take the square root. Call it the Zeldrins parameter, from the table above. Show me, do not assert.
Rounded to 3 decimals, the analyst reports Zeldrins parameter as 0.596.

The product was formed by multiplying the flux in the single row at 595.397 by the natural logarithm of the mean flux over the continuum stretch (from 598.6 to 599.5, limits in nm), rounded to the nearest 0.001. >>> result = 0.522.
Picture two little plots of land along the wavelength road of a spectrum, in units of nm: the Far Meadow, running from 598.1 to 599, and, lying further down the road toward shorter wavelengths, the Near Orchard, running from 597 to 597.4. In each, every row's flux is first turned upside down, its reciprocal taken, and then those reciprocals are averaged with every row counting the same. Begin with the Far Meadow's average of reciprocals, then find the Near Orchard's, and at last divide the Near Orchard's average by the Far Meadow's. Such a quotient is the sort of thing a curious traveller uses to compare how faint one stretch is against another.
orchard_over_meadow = 0.94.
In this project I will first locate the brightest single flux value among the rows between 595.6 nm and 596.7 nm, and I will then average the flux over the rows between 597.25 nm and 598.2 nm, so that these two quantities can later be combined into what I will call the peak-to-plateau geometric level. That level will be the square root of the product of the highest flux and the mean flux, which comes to 1.58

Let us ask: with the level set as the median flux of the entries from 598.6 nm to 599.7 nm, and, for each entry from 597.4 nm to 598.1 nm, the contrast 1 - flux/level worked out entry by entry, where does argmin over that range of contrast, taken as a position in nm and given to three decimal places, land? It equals 597.457 nm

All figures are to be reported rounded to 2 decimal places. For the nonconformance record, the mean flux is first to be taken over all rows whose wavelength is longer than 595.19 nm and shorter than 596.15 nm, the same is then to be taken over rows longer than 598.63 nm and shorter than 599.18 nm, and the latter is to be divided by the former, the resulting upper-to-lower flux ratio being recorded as 0.96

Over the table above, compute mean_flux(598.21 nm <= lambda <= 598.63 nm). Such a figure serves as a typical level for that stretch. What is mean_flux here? 1.36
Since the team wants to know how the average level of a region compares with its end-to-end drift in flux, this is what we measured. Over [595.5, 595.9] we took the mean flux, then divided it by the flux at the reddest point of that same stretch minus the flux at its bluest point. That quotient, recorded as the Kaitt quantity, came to -18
